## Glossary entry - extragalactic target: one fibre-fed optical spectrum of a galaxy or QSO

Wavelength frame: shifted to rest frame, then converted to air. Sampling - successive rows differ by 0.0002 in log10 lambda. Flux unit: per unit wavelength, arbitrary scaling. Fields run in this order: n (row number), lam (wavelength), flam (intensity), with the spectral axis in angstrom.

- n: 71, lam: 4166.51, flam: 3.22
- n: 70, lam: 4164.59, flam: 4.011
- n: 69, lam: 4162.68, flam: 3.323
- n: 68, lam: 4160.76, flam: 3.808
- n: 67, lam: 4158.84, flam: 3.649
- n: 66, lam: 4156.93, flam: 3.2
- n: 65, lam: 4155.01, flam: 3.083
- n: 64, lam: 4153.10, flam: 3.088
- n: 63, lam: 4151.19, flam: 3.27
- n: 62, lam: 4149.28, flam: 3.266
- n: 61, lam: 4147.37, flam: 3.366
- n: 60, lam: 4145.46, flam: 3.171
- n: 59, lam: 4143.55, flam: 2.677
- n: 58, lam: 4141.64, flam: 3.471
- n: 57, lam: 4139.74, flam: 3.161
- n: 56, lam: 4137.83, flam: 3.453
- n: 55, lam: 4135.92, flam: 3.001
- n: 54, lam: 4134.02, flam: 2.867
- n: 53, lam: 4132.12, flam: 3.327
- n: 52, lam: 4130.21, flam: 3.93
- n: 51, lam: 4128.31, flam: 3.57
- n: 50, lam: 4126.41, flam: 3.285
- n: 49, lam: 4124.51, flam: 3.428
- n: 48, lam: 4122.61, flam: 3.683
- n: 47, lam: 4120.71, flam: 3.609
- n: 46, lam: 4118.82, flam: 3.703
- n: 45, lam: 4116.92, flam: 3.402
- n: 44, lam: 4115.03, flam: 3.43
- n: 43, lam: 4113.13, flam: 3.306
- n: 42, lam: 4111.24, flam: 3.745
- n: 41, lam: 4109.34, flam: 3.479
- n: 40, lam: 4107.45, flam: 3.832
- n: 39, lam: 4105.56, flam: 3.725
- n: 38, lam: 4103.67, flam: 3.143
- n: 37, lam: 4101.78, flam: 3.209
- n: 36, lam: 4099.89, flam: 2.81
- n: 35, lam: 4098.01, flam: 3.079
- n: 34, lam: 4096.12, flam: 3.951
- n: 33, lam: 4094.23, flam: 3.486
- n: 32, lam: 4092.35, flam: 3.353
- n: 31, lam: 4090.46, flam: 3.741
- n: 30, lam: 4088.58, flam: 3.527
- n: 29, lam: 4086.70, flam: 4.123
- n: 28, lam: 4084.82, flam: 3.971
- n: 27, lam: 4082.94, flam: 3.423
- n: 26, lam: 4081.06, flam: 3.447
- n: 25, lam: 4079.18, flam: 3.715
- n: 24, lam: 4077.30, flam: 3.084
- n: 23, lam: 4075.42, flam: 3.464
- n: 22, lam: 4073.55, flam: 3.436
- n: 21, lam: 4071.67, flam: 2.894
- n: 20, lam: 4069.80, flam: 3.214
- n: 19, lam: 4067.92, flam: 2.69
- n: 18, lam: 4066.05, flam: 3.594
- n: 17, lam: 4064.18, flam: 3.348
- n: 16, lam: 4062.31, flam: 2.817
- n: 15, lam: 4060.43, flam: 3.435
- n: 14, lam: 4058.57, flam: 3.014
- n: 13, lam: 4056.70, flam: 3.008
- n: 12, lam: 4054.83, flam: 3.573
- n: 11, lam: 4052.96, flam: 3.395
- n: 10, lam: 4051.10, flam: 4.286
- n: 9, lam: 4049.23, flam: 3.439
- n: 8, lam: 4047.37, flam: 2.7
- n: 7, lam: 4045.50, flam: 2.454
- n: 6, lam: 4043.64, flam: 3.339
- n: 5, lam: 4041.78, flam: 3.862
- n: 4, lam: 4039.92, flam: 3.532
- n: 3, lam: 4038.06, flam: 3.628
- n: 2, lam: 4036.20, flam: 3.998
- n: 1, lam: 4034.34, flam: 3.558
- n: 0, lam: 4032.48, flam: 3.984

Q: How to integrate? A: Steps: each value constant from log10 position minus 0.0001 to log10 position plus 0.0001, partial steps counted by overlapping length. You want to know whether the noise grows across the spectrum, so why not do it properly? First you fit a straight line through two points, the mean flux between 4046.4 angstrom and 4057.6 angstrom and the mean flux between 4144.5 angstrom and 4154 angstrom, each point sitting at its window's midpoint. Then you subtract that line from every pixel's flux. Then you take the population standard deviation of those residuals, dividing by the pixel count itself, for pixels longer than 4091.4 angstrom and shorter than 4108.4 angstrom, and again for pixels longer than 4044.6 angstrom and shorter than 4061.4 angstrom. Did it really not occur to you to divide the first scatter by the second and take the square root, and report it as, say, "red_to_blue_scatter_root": 0.84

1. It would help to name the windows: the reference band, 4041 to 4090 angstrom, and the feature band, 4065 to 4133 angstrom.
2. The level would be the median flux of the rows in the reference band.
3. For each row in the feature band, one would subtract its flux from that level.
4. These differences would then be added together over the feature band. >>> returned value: -1.4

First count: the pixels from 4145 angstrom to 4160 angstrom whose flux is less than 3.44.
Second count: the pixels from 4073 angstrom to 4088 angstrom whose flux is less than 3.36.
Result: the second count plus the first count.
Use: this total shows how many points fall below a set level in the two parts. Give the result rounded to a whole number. 8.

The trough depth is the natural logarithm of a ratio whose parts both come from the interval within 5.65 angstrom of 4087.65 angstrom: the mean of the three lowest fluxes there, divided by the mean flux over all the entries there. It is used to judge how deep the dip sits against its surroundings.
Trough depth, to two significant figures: -0.072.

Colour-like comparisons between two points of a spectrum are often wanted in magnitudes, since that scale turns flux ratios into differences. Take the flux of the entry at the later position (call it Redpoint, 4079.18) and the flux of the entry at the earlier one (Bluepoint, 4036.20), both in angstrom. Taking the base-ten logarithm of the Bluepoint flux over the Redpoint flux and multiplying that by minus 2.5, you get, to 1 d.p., -0.1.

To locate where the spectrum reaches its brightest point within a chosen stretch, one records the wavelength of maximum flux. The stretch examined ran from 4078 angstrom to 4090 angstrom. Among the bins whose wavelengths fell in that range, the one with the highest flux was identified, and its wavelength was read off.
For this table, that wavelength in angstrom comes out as 4086.70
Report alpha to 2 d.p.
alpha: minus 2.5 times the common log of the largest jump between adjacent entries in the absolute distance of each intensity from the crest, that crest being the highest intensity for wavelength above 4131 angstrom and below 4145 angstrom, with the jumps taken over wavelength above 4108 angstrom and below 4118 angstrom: 1.44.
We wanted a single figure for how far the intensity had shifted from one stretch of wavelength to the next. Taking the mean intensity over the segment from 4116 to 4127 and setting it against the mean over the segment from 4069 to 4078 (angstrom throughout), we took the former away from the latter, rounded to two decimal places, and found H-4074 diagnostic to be -0.30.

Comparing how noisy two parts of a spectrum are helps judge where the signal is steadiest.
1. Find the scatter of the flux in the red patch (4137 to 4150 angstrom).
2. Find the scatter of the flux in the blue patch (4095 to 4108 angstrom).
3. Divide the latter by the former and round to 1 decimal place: 1.6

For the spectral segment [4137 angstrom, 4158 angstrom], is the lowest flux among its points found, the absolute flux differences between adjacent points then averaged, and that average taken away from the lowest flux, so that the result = 2.43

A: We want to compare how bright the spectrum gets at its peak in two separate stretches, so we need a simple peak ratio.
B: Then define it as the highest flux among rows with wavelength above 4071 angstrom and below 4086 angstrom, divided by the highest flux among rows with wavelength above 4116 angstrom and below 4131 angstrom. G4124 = 1.01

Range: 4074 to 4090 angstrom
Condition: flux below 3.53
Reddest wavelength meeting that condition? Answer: 4088.58 angstrom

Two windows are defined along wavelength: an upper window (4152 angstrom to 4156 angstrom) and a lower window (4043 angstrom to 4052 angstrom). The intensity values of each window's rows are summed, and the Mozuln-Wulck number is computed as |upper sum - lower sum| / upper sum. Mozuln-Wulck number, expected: 1.6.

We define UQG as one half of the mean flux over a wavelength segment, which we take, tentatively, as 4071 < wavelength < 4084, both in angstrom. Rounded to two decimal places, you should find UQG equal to 1.68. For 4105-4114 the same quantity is 1.81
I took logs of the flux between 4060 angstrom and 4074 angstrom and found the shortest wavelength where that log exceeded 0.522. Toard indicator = 4060.43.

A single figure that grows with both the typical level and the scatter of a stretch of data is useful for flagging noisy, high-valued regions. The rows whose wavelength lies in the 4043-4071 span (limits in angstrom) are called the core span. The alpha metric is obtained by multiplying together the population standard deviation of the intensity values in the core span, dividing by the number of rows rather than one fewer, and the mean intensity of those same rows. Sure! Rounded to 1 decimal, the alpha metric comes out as 1.4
